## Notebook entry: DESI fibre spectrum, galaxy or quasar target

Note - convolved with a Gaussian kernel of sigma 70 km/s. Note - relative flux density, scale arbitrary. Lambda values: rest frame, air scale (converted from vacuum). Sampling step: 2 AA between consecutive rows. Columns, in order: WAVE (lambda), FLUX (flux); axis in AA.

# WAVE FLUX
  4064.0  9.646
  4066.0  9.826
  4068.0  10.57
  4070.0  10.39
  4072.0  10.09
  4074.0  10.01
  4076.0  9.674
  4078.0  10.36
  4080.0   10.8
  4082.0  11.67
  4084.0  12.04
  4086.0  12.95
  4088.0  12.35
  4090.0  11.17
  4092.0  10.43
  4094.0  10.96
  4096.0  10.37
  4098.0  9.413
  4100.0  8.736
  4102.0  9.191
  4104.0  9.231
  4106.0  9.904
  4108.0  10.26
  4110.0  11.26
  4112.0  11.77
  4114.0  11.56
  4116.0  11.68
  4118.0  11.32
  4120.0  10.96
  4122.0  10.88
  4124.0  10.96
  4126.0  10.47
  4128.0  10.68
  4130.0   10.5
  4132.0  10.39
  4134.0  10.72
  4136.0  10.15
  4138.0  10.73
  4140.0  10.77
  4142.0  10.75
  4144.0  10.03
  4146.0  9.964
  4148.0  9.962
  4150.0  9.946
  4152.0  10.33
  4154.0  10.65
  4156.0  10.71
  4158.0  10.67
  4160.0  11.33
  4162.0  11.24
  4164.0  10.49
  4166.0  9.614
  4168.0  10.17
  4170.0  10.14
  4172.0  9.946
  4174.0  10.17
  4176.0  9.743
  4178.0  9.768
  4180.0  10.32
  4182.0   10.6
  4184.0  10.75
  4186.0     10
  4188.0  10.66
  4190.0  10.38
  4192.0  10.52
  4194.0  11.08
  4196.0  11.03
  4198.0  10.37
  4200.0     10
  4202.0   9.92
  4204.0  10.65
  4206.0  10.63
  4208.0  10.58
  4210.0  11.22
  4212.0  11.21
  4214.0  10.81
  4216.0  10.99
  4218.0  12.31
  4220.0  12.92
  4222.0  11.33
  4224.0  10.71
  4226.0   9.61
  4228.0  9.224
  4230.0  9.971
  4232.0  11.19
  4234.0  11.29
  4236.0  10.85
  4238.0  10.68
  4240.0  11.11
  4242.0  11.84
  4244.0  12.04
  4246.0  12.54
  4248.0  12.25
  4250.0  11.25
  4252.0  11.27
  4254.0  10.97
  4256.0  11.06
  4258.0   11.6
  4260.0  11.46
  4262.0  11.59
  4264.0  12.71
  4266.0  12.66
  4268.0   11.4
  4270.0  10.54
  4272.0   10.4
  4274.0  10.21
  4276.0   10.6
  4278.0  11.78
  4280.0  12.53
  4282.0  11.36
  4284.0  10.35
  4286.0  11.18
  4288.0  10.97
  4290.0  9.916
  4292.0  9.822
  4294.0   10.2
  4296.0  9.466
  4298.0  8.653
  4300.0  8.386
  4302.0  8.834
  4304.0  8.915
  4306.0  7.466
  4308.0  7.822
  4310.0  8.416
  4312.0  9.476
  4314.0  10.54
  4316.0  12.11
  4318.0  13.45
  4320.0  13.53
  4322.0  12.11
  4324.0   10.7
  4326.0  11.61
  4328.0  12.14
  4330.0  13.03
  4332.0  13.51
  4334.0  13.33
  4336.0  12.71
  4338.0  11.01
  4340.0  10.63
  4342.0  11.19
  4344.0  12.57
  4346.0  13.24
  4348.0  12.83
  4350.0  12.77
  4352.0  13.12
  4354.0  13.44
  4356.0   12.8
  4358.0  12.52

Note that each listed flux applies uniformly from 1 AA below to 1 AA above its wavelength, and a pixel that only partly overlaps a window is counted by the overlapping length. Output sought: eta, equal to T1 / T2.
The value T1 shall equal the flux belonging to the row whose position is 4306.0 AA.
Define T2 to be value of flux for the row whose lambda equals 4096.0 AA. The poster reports 0.7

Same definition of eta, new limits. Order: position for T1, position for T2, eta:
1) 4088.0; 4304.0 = 1.4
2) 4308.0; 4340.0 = 0.7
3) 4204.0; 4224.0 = 1.0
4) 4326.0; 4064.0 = 1.2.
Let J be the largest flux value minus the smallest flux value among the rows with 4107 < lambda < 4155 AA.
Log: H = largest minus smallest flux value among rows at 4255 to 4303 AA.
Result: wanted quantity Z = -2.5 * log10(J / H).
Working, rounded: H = 4.3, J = 1.8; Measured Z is 0.9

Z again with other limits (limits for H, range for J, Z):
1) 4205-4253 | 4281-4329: -0.5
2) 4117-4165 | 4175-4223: -0.9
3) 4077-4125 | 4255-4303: 0.0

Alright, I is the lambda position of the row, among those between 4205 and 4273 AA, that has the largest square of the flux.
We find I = 4220.0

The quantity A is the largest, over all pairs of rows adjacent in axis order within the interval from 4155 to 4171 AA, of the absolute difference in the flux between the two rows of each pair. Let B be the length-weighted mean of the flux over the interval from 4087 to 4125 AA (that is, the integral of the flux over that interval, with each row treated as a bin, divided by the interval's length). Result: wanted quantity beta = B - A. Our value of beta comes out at 9.8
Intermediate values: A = 0.88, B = 10.7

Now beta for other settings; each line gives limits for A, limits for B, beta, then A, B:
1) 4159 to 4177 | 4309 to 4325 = 10.4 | 0.88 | 11.3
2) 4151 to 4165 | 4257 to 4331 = 10.0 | 0.75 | 10.8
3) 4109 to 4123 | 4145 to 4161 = 9.9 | 0.51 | 10.4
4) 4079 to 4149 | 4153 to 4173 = 9.3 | 1.18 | 10.5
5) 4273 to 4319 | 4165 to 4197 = 8.7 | 1.57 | 10.3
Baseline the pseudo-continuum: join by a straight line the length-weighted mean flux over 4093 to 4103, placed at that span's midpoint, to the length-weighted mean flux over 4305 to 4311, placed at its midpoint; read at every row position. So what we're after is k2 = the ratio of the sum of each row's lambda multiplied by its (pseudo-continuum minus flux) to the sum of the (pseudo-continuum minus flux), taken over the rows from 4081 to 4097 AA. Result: 4087.4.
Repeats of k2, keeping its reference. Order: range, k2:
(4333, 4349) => 4341.2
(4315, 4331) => 4322.8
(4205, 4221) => 4214.2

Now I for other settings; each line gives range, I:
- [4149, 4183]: 4160.0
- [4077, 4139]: 4086.0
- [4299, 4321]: 4320.0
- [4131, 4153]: 4140.0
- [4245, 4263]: 4246.0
